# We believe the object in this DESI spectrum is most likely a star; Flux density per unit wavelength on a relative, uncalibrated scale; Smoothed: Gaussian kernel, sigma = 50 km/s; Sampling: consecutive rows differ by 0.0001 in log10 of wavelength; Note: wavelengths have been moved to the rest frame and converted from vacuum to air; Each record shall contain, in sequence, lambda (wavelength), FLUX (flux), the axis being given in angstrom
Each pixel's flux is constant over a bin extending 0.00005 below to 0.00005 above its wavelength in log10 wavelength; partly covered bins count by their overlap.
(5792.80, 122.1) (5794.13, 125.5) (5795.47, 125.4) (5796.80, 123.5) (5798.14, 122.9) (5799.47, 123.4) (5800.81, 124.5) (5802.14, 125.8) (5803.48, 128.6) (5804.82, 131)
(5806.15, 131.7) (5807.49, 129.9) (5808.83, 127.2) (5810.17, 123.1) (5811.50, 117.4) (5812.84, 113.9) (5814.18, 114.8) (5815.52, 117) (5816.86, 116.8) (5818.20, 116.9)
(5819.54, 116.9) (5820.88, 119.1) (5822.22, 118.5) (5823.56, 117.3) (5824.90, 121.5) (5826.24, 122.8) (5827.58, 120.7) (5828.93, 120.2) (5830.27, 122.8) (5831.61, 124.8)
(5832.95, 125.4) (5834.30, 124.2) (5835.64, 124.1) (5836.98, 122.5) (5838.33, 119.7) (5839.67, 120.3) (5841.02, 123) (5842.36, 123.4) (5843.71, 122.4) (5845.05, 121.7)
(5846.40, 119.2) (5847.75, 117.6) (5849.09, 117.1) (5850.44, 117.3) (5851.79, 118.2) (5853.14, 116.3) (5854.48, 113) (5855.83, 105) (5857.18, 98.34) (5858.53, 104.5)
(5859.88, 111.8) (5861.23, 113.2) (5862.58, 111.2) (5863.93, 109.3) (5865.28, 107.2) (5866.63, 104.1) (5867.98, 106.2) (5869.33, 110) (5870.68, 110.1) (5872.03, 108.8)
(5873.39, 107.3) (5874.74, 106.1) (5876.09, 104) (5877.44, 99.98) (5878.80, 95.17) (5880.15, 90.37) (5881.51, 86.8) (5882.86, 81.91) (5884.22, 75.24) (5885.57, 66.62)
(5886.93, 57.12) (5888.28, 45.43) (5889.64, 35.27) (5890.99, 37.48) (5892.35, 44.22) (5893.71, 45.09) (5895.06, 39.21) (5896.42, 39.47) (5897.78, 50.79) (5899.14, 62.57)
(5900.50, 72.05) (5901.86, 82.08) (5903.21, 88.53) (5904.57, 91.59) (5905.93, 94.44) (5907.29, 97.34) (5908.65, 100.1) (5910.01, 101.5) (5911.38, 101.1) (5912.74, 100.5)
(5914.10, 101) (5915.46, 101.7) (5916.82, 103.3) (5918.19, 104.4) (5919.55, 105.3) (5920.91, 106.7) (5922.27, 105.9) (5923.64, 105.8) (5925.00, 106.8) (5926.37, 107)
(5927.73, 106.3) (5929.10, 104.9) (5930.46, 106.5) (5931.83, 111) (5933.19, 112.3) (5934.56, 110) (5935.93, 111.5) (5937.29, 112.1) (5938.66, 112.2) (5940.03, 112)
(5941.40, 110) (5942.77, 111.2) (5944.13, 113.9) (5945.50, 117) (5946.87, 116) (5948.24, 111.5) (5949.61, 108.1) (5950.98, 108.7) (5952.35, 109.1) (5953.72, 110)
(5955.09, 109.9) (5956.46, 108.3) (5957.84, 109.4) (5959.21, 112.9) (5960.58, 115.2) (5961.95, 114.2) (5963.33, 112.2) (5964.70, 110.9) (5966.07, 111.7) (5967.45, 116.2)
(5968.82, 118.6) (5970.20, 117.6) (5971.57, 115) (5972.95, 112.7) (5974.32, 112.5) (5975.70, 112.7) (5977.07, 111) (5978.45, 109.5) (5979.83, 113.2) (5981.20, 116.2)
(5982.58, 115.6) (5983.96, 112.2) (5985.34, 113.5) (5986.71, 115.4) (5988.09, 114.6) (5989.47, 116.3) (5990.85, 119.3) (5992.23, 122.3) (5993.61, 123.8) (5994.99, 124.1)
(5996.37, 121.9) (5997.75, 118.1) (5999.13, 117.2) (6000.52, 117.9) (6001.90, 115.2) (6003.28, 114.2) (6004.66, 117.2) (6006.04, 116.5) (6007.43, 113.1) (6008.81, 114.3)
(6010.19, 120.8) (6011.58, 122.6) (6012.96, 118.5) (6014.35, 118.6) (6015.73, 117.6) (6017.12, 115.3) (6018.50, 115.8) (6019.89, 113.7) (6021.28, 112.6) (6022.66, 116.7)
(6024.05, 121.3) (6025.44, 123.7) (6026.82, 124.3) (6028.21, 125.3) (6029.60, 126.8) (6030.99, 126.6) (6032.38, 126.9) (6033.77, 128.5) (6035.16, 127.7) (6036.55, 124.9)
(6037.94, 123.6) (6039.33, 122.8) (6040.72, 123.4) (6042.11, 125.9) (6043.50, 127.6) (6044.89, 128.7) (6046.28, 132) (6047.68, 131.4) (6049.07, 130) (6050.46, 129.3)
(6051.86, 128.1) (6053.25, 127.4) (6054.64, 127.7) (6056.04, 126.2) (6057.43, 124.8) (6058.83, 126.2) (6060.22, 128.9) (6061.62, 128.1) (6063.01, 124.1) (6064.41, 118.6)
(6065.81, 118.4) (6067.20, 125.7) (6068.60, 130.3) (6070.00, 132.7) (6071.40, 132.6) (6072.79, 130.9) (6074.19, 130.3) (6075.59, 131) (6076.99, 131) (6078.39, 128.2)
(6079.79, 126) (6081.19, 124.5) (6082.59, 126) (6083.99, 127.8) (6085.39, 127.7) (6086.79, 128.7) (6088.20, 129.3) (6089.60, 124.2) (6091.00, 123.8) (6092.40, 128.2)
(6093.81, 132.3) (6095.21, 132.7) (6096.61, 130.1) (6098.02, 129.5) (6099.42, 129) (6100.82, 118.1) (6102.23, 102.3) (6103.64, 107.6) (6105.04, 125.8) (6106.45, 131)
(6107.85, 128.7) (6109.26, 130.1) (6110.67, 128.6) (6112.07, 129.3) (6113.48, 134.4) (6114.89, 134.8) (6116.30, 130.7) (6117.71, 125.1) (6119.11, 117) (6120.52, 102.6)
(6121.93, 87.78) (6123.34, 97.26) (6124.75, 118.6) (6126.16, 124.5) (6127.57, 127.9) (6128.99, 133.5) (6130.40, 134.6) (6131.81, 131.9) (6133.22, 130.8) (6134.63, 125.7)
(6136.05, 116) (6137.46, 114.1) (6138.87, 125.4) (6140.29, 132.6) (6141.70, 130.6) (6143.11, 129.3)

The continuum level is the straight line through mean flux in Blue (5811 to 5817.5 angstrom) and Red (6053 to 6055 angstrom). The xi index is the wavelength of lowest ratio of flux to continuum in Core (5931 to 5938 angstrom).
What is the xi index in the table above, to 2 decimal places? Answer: 5934.56 angstrom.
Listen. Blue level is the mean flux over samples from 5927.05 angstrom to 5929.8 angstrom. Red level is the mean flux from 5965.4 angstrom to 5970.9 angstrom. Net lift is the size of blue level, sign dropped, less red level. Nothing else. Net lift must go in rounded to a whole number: -10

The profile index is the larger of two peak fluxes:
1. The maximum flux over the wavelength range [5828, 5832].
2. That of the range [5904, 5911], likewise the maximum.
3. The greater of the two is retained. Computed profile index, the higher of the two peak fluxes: 125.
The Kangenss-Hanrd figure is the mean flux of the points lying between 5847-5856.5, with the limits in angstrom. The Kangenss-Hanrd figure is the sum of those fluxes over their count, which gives 115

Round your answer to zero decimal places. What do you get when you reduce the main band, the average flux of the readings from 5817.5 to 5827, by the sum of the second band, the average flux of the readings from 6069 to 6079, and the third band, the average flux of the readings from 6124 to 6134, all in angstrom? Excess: -141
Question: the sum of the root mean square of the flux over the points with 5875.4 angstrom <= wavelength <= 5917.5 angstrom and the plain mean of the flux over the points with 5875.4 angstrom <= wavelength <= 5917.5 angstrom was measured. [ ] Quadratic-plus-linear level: 158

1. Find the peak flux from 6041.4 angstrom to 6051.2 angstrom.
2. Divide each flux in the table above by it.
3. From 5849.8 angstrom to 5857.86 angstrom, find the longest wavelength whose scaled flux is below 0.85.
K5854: 5857.18 angstrom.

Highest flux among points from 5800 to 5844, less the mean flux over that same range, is 10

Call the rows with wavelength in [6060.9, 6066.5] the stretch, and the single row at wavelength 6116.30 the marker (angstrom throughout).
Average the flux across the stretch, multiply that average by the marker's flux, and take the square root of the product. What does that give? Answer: 126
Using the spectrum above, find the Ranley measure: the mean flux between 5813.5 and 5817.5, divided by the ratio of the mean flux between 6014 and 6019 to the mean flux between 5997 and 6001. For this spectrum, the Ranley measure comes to 117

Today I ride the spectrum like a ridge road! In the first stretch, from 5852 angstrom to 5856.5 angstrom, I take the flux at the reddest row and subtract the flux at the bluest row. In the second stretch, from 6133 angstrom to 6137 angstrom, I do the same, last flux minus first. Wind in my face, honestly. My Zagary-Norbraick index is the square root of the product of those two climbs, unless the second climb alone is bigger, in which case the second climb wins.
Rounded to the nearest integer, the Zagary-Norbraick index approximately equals 13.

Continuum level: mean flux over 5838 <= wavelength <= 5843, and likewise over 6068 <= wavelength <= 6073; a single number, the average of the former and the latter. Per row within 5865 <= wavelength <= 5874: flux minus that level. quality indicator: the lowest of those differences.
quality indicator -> -23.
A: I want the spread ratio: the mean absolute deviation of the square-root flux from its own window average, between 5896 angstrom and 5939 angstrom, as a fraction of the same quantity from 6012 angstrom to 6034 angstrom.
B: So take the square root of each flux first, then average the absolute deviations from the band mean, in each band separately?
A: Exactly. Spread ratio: 3.2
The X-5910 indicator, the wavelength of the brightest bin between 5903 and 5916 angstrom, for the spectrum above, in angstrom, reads 5915.46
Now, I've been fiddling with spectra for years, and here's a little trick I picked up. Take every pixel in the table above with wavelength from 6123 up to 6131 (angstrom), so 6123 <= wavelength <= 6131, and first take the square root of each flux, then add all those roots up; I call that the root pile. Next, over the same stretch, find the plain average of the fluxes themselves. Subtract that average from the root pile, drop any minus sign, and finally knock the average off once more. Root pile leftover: -66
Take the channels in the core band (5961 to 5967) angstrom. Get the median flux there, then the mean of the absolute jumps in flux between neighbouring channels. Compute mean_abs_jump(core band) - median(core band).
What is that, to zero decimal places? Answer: -111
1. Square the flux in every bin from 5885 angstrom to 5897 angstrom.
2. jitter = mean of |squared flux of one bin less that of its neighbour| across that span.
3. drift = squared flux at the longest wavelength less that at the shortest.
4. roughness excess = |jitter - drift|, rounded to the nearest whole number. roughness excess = 3443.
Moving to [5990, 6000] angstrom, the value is 969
